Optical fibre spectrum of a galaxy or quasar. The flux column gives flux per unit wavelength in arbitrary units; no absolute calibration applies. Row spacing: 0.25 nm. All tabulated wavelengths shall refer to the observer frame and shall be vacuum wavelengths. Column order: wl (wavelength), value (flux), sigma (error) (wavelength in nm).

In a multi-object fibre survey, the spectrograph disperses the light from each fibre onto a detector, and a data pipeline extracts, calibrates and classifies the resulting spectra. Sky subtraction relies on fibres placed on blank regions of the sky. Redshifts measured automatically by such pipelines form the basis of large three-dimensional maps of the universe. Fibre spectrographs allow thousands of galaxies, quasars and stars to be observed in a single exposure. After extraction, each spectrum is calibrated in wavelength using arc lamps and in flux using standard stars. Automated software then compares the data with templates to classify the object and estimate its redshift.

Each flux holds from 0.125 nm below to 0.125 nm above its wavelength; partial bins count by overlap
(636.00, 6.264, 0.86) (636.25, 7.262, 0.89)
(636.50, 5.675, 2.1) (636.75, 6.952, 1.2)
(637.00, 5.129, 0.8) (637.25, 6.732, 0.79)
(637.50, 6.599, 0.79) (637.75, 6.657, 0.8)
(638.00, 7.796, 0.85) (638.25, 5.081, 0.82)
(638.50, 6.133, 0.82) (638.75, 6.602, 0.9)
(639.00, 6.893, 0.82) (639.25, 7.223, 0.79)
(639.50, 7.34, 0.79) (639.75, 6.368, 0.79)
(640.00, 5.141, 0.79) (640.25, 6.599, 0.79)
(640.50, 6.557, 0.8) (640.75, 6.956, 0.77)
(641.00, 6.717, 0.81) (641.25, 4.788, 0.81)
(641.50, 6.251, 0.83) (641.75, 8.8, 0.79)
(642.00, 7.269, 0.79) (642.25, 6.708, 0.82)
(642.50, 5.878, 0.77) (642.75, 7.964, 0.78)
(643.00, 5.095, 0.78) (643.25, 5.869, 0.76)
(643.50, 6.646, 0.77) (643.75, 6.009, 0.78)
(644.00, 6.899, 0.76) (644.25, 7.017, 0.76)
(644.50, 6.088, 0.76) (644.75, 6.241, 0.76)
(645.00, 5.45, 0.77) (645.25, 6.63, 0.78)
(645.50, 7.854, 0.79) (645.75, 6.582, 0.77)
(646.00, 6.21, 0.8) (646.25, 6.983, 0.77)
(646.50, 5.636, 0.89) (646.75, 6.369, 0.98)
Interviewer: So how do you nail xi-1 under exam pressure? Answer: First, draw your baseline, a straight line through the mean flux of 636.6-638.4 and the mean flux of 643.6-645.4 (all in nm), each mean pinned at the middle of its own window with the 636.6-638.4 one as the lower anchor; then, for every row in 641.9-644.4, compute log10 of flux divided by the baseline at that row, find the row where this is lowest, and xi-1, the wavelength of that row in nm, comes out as 643.00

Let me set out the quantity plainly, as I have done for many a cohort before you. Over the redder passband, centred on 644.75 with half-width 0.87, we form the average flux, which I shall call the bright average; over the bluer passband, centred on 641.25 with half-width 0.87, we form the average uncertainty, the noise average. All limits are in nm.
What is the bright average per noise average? 8.2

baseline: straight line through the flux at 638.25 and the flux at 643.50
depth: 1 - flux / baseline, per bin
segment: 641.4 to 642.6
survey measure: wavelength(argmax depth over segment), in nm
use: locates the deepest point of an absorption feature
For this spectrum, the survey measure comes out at 642.50 nm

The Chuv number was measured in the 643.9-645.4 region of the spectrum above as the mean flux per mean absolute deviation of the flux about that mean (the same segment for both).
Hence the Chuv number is 13.9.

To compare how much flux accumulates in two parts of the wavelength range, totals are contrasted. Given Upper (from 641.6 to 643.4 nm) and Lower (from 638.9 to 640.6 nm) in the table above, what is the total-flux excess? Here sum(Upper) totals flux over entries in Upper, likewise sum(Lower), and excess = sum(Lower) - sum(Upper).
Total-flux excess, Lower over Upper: -1.5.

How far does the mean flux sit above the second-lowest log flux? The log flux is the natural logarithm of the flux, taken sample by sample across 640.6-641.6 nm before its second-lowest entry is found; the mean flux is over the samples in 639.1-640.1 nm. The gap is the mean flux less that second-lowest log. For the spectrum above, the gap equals 4.7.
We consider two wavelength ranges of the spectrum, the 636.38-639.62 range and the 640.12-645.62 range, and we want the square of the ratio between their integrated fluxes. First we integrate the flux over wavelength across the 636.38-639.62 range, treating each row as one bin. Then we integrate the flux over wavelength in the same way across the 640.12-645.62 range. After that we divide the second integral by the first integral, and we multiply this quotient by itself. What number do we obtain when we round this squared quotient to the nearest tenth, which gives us 2.9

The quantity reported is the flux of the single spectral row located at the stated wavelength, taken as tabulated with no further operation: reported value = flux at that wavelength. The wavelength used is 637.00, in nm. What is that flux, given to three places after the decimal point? 5.129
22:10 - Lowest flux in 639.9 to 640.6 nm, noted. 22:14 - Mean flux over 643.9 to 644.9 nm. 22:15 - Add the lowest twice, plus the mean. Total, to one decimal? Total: 16.8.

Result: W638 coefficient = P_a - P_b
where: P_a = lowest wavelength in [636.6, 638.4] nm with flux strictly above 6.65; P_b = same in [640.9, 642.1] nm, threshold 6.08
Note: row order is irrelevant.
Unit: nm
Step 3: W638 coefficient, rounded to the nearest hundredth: -4.25 nm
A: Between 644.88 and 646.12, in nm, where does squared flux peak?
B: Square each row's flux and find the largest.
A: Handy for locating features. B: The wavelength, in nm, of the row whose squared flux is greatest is 645.50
